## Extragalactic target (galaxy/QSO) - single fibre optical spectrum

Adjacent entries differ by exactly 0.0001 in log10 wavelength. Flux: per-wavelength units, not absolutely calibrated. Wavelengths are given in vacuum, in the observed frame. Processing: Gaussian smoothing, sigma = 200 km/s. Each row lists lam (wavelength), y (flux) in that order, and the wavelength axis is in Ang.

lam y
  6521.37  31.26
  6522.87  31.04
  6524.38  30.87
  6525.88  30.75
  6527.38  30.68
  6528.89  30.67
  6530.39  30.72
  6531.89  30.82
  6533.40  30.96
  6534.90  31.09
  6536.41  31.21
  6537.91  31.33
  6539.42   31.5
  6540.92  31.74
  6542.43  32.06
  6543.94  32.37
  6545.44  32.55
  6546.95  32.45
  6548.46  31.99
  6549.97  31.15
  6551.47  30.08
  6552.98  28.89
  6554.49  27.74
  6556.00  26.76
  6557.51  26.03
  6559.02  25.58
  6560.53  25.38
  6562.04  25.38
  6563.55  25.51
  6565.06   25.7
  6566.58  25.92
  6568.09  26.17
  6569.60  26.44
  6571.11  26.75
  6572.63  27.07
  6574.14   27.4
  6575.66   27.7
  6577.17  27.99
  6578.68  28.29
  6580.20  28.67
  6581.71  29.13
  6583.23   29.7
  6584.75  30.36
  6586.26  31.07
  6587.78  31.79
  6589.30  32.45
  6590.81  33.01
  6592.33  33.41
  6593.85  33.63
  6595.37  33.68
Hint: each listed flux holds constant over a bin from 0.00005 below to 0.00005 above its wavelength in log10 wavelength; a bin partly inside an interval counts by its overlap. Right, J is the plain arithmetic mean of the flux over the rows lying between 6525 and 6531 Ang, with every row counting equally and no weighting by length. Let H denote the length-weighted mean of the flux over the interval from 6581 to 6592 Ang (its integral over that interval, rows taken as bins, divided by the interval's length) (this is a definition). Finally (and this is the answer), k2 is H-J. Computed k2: 0.5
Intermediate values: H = 31.2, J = 31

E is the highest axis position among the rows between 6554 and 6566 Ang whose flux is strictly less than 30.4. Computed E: 6565.06 Ang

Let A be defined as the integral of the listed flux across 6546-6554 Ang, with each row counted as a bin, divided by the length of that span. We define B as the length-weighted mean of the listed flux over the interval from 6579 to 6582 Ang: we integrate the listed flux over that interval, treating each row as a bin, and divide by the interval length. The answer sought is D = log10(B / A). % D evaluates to -0.03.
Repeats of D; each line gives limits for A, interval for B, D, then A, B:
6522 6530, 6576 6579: -0.04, 30.8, 28.1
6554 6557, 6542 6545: 0.08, 27.1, 32.3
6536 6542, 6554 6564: -0.08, 31.5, 26.0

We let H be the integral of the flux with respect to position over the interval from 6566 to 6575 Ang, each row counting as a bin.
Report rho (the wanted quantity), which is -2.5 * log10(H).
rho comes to -5.95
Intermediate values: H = 240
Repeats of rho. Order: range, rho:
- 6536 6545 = -6.14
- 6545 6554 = -6.12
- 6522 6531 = -6.11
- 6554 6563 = -5.93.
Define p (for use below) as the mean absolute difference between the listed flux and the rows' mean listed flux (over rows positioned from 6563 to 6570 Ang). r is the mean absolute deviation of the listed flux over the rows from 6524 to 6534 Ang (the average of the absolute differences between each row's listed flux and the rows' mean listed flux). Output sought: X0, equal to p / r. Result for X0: 3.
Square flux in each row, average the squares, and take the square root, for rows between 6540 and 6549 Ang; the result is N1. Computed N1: 32.2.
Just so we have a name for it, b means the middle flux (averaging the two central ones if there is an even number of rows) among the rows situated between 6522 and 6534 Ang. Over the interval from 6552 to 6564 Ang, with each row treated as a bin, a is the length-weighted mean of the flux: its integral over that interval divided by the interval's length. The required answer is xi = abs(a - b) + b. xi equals 35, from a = 26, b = 30.8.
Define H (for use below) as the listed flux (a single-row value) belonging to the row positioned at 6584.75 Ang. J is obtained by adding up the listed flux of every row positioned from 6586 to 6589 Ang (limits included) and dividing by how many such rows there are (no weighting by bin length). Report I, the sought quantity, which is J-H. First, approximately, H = 30.36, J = 31.4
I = 1.1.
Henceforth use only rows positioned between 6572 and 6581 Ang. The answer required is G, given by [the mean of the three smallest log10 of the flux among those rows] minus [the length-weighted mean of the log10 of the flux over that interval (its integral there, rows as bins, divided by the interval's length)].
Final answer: -0.0086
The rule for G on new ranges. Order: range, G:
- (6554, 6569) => -0.0094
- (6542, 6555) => -0.0313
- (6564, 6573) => -0.0049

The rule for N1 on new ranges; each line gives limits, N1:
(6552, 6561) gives 26.8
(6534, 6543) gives 31.5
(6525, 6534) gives 30.8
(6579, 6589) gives 30.1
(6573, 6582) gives 28.2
